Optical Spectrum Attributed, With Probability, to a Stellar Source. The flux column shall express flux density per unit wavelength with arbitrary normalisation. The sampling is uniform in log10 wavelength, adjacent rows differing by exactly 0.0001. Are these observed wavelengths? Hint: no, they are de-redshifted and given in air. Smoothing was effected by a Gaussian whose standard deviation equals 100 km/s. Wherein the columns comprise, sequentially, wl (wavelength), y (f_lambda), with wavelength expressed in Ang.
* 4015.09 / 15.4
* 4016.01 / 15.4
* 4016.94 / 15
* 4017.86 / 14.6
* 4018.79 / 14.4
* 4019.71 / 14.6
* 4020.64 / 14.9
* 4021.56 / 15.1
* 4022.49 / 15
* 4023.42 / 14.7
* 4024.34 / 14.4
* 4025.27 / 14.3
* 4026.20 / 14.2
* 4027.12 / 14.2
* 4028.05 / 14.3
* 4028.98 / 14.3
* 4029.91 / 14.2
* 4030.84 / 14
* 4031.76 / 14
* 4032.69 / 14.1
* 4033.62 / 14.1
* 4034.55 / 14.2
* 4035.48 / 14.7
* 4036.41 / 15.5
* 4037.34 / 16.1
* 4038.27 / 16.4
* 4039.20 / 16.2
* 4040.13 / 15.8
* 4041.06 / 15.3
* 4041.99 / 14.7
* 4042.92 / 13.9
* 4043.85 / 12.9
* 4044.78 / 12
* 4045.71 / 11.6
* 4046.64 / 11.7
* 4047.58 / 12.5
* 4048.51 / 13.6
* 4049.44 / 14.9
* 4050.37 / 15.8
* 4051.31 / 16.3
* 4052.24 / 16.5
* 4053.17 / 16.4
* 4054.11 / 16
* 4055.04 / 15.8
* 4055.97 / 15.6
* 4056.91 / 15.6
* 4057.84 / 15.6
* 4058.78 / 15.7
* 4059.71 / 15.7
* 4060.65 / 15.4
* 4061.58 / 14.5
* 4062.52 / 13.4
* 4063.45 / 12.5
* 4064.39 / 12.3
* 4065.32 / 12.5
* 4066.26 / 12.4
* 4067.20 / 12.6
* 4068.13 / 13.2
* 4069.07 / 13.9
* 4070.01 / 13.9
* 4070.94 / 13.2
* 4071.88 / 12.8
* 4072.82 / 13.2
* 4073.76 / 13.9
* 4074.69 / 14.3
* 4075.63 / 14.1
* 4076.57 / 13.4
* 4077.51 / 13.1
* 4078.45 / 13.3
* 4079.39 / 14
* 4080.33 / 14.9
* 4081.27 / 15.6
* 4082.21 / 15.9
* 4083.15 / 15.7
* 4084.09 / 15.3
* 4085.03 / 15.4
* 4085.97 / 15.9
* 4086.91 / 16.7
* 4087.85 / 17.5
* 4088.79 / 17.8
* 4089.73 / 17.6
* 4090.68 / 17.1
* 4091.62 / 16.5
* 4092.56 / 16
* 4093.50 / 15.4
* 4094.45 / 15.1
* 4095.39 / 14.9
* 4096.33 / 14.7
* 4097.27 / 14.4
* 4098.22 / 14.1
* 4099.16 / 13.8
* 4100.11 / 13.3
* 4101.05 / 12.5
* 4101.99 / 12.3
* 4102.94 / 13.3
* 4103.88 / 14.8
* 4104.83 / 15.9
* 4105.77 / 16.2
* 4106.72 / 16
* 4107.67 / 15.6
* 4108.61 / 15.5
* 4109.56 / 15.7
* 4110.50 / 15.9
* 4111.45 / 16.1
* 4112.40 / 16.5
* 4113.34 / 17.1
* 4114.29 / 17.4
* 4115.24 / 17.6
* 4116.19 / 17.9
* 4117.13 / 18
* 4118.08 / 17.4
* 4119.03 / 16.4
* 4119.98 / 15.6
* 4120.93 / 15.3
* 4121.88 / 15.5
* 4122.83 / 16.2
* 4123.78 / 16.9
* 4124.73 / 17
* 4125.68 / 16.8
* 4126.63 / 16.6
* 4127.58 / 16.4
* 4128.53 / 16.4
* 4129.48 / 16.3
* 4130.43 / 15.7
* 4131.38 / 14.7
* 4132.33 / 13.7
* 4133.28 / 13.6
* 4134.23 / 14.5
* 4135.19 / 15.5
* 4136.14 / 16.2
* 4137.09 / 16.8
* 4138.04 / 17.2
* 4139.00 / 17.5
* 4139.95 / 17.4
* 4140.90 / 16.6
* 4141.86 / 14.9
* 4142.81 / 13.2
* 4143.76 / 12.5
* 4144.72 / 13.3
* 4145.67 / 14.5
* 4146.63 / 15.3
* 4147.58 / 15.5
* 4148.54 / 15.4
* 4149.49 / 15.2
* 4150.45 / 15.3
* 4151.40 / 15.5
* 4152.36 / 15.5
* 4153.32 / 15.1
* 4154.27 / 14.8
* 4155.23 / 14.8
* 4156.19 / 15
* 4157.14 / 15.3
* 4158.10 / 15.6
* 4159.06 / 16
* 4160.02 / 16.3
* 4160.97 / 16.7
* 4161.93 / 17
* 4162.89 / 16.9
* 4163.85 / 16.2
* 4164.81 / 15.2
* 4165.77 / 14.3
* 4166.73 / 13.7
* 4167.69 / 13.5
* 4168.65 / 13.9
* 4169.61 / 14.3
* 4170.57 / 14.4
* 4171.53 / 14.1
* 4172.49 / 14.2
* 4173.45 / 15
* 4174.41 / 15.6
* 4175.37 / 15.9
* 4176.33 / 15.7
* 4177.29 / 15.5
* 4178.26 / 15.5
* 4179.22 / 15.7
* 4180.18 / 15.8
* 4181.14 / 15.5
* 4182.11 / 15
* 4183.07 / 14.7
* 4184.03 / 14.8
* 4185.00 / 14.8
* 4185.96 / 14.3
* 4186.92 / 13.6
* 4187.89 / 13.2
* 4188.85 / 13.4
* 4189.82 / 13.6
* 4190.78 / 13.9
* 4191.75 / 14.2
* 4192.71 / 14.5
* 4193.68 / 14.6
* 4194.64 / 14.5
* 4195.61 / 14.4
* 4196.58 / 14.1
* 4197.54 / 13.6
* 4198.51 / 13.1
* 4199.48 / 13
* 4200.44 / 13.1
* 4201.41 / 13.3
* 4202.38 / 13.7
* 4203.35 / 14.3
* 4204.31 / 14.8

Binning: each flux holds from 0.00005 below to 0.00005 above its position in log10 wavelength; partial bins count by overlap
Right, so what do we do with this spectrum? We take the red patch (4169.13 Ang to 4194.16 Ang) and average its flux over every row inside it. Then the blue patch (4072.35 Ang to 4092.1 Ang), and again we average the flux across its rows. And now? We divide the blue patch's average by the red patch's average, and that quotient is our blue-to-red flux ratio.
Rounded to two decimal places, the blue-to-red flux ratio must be 1.04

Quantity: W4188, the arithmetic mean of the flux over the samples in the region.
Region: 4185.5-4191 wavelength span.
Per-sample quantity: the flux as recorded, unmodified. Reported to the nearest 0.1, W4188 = 13.7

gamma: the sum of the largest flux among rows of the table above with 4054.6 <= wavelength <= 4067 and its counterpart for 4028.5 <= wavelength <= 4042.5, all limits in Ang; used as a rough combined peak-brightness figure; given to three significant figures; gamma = 32.2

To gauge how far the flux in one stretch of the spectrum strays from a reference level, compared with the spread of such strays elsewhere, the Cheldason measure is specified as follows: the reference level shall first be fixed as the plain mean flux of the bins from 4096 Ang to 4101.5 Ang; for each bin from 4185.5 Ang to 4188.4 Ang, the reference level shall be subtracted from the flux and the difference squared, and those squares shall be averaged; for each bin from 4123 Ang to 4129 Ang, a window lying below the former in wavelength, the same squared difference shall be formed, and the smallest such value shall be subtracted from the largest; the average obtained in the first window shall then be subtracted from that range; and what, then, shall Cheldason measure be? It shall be 3.3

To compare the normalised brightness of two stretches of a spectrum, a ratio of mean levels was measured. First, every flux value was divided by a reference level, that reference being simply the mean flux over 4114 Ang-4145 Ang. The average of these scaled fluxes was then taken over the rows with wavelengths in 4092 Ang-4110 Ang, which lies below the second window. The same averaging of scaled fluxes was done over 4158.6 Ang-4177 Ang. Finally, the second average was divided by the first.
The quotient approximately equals 1.034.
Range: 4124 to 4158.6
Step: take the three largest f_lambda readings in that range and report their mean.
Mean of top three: 17.4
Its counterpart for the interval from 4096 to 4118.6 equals 17.8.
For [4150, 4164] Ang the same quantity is 16.9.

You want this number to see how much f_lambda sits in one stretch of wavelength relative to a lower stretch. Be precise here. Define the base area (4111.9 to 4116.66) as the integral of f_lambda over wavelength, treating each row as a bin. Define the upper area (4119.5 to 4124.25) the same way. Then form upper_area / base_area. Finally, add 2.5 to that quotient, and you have 3.42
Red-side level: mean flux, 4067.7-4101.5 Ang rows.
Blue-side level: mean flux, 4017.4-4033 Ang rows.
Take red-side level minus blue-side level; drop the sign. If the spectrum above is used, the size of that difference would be 0.36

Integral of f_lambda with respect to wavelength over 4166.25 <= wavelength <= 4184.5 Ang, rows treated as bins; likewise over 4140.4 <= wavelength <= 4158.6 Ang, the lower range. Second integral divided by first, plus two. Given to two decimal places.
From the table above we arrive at 3.00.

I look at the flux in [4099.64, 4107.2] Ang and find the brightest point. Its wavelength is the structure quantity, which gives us 4105.77 Ang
